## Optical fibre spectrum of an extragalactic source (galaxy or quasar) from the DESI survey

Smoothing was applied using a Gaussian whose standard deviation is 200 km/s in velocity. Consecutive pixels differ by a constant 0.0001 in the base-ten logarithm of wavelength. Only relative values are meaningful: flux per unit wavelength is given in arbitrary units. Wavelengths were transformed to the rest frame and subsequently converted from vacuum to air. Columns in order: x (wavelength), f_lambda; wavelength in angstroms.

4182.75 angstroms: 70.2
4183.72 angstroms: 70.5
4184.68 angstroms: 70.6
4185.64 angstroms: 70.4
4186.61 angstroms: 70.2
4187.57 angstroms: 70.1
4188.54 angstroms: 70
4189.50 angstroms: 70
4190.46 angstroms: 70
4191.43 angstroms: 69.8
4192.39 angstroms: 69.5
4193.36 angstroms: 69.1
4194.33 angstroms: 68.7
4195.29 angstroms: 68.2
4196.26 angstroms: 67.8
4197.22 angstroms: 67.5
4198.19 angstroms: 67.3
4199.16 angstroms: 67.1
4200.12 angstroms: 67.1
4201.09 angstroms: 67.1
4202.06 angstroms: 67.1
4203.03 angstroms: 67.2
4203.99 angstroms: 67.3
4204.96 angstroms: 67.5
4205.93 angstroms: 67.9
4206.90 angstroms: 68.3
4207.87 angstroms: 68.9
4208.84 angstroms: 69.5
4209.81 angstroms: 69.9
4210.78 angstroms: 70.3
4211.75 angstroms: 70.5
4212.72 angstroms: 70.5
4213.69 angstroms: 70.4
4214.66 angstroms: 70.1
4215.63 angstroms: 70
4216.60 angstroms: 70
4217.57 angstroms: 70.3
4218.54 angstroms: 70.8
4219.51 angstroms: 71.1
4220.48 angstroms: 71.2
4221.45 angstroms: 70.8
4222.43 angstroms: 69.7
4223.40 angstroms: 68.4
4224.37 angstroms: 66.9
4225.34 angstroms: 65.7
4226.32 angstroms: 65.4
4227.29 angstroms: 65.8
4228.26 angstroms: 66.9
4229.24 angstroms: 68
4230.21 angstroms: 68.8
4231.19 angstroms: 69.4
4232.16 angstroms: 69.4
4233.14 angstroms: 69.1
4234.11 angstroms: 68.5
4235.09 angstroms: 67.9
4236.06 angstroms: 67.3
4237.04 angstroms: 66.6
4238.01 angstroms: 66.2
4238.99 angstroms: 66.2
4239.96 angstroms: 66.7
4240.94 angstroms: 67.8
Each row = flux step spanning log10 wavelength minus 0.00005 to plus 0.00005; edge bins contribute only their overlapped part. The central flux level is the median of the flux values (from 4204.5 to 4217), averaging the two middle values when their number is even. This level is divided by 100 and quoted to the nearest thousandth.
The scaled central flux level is 0.700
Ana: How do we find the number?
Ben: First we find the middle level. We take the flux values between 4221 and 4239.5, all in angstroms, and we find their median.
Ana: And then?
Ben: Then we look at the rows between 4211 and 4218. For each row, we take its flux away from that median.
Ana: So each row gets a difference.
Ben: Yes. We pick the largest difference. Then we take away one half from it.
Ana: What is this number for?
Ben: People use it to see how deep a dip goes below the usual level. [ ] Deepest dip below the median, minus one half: -2.6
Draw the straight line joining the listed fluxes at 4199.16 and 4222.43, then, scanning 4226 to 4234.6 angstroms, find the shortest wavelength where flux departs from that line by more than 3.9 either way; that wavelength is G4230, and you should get 4226.32 angstroms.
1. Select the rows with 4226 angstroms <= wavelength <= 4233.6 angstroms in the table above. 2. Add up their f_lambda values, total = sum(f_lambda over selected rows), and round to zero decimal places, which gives 543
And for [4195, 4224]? 2070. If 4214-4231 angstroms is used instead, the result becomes 1170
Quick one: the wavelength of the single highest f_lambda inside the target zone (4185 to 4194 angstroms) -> 4185.64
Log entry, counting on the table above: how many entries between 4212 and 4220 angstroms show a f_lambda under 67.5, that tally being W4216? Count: 0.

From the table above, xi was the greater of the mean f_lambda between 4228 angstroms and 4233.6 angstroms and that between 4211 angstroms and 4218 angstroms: 70.3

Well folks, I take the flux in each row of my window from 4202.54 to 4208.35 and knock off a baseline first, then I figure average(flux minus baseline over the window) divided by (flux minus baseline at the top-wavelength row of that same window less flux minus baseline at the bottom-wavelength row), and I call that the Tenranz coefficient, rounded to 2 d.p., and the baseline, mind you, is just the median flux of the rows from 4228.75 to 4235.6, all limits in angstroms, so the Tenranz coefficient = -0.56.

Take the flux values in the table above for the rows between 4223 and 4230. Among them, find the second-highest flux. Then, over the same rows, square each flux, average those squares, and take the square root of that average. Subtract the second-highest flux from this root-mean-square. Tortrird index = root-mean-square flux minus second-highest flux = -1.3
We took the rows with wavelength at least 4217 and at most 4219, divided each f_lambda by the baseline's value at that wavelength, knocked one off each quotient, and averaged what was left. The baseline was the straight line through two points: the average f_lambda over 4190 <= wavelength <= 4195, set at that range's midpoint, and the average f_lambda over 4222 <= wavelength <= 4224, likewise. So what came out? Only 0.02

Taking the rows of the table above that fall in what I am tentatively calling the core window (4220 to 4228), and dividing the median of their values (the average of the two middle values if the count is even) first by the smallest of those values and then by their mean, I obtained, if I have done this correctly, 0.0152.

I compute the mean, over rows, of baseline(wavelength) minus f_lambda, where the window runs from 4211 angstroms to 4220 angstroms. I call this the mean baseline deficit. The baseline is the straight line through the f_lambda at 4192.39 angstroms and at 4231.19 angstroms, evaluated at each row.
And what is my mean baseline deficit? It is -1.0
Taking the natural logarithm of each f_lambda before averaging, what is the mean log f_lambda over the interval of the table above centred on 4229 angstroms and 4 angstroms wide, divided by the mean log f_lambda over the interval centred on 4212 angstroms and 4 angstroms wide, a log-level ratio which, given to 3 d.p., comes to 0.990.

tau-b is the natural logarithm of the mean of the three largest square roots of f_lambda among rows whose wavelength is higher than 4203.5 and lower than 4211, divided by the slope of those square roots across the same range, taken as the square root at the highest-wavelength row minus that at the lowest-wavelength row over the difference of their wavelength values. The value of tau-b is 5.7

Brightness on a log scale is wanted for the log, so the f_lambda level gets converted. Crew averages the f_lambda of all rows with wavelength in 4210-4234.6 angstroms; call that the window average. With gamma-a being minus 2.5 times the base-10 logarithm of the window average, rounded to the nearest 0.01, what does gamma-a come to -4.60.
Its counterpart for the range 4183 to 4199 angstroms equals -4.60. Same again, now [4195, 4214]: -4.59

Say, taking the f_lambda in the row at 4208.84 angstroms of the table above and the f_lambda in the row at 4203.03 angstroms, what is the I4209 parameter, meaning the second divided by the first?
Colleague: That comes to 0.97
